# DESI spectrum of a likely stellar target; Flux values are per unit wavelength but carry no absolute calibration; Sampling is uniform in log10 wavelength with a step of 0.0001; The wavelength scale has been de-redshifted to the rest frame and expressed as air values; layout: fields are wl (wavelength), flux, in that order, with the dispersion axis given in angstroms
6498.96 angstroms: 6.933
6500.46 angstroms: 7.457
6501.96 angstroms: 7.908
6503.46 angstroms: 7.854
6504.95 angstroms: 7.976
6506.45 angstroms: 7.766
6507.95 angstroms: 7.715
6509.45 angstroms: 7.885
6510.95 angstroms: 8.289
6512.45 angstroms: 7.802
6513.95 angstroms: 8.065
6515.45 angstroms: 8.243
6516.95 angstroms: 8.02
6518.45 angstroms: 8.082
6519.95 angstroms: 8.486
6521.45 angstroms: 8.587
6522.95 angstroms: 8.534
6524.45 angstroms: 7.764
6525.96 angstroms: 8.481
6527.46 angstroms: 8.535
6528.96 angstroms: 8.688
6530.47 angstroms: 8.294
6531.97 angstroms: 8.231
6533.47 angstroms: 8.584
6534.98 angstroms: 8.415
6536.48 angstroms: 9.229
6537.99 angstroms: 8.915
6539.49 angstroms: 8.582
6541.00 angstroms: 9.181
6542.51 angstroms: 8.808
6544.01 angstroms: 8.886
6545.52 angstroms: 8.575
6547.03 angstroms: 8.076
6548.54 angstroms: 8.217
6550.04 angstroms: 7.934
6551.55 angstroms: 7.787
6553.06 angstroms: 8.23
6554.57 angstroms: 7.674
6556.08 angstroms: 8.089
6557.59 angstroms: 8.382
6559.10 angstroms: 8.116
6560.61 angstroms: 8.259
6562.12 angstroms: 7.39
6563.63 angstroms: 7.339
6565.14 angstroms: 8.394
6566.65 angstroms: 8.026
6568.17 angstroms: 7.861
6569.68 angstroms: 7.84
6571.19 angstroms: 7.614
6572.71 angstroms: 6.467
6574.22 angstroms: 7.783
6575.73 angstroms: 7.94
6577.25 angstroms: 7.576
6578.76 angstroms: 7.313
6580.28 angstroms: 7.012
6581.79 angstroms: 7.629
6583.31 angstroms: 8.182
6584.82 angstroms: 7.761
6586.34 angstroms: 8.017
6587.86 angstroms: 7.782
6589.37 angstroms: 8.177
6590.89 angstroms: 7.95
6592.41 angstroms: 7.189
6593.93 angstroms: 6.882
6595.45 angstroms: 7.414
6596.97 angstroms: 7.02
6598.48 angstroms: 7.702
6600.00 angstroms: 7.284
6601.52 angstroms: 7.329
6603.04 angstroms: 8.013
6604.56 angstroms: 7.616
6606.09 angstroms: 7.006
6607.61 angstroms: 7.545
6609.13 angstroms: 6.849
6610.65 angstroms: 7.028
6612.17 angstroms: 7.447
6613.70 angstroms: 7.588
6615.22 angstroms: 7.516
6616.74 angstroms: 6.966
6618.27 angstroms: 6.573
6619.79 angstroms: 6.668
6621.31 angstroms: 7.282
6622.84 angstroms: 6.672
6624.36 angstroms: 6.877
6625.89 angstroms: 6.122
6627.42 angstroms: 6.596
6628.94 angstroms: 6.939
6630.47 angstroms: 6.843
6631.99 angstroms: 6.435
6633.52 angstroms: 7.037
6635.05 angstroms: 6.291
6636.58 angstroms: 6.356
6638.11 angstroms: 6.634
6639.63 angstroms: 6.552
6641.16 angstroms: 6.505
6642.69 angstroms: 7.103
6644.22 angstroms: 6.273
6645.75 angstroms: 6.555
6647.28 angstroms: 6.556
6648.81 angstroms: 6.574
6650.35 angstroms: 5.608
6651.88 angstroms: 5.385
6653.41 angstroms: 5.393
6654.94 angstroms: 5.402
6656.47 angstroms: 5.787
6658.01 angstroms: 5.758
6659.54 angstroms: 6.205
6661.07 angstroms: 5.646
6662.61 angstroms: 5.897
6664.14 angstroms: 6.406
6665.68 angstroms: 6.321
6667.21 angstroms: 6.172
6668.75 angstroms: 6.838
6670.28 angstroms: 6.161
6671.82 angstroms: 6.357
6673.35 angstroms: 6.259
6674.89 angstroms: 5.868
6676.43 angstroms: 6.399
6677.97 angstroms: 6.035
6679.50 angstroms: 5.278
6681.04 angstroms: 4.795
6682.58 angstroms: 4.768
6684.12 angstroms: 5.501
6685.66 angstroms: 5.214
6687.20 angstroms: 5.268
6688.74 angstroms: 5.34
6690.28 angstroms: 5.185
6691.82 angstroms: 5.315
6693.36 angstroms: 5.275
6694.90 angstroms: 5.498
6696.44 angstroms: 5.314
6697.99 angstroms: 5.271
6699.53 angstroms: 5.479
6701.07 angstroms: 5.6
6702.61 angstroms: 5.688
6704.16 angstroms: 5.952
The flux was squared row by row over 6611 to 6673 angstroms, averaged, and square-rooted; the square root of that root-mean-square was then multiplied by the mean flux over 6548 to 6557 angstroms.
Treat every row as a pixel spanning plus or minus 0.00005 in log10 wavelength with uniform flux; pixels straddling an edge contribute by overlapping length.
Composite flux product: 20.3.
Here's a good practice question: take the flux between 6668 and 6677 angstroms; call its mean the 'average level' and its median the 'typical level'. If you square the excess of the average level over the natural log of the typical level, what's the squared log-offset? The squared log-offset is 20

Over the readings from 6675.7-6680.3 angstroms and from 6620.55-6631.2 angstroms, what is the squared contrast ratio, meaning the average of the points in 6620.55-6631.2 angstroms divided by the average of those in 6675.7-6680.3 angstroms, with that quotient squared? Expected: 1.31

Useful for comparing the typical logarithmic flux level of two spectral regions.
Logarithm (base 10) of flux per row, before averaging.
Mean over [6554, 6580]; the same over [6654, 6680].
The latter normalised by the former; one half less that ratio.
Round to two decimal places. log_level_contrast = -0.38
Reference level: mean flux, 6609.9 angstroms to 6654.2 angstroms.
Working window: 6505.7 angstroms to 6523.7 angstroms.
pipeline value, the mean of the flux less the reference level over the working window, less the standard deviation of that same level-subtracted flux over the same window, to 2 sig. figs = 1.2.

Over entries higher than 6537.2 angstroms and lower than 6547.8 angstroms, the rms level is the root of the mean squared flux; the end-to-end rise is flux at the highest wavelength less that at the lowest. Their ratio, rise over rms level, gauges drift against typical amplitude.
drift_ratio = -0.10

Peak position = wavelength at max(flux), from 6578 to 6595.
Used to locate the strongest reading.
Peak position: 6583.31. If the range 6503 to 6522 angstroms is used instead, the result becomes 6521.45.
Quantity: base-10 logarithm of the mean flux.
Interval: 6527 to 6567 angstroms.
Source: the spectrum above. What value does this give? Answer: 0.92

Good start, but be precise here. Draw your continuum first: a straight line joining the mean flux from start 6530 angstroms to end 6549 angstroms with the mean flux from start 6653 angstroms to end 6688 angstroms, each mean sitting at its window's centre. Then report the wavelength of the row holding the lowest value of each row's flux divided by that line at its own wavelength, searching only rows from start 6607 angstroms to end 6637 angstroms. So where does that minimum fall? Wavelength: 6625.89 angstroms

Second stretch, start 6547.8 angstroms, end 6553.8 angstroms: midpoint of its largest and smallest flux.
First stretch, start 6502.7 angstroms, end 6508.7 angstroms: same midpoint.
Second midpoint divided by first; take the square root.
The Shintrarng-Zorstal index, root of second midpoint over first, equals 1.01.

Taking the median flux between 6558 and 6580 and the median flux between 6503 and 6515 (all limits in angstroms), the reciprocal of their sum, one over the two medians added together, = 0.0638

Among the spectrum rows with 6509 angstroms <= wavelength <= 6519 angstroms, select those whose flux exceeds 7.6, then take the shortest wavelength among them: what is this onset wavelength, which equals 6509.45 angstroms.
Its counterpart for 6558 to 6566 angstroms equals 6559.10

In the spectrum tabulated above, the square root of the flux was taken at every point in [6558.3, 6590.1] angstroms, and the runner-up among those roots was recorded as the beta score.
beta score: 2.87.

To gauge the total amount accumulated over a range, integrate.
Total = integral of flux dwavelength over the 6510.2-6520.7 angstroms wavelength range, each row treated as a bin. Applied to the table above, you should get 85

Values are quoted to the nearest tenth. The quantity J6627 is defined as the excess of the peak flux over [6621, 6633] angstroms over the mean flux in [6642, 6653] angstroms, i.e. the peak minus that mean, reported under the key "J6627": 1.0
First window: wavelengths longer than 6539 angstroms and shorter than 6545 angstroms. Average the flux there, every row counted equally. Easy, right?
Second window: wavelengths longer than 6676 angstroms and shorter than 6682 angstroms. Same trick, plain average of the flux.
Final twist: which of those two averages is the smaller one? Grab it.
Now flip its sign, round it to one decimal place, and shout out -5.6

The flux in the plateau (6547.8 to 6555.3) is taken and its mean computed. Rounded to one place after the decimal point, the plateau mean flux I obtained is 8.0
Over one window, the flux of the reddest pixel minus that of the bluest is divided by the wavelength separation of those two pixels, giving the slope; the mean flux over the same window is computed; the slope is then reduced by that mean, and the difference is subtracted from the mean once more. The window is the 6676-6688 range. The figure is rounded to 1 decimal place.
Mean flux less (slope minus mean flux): 10.9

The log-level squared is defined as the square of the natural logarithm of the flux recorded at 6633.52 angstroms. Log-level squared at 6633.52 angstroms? 3.8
